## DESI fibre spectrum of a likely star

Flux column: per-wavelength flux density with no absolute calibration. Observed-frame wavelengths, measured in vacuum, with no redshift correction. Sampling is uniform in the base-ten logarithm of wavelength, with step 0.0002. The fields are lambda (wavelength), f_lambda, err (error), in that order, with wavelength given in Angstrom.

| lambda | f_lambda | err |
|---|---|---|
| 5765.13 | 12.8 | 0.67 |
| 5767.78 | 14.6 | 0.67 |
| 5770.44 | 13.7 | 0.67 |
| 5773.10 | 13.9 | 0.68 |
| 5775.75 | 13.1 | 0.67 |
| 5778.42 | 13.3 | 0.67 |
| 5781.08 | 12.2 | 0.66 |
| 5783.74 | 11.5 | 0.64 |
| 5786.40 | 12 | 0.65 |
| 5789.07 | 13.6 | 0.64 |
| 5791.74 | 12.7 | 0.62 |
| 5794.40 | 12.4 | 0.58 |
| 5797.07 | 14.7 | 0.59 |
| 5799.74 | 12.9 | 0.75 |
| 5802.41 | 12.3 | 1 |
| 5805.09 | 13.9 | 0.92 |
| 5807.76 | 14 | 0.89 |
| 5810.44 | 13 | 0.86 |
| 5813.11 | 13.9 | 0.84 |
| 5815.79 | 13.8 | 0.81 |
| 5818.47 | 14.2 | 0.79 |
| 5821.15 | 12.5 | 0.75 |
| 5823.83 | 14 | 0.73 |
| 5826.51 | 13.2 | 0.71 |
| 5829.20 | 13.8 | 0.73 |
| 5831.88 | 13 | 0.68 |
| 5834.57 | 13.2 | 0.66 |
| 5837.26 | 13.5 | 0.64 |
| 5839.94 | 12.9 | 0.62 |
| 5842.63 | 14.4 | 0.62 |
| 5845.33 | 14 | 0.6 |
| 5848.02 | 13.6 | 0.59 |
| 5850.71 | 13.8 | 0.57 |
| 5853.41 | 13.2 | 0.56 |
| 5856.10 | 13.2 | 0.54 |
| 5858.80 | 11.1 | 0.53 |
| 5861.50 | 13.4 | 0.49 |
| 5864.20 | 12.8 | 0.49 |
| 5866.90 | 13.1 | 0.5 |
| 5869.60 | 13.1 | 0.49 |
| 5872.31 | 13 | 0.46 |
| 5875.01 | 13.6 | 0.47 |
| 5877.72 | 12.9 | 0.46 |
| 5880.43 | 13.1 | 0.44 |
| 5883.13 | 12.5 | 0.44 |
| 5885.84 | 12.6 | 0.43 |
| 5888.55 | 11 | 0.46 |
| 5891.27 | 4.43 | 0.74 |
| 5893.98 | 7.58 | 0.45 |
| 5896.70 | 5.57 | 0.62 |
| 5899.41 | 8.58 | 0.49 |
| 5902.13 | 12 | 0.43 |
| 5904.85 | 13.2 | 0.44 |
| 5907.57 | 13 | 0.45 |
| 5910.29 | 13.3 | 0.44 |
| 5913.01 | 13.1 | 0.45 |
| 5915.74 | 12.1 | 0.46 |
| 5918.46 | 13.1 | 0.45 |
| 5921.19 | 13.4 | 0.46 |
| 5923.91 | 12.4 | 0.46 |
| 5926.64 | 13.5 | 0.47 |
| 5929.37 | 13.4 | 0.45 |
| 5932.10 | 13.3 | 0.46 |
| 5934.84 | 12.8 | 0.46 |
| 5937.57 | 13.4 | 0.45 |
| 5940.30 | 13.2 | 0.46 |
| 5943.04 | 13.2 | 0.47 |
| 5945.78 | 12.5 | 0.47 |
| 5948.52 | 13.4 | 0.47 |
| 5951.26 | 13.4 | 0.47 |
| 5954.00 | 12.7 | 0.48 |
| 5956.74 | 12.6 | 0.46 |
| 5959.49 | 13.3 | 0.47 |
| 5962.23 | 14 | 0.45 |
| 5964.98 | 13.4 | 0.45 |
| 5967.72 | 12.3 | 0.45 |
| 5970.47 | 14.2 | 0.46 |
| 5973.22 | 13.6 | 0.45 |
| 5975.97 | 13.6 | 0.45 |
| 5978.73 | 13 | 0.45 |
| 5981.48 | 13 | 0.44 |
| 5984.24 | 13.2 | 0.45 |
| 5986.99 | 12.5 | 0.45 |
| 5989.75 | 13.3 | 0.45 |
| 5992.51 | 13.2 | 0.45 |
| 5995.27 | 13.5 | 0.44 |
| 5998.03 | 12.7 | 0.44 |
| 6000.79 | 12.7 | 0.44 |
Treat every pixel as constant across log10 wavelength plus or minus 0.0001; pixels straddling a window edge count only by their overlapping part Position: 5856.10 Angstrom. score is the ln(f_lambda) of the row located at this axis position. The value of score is 2.58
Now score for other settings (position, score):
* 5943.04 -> 2.58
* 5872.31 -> 2.56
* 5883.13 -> 2.53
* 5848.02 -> 2.61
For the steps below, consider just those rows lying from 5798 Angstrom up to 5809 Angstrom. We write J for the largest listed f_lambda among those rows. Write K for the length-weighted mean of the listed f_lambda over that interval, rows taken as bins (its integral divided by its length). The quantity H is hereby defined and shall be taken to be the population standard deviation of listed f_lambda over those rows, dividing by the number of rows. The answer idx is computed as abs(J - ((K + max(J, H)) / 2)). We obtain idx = 0.34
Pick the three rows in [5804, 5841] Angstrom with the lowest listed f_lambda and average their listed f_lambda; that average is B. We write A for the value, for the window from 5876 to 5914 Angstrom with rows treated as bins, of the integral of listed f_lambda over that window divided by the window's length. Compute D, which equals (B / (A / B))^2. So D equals 225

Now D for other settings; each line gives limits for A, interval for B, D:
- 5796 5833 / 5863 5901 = 6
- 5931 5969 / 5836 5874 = 132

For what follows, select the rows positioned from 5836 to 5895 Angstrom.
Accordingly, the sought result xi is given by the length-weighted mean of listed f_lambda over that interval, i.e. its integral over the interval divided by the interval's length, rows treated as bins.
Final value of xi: 12.4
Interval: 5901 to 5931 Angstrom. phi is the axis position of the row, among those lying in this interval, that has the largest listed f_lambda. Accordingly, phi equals 5926.64 Angstrom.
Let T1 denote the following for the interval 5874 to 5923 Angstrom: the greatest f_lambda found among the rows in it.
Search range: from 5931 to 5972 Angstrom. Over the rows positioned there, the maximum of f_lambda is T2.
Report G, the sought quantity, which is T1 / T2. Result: 0.96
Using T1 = 13.6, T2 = 14.2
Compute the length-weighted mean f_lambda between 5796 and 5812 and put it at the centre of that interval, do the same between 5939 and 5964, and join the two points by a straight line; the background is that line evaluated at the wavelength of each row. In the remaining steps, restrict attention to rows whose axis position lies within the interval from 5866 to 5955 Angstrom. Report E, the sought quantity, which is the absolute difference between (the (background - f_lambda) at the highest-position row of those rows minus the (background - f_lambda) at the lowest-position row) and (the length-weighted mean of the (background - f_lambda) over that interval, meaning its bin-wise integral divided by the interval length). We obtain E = 0.9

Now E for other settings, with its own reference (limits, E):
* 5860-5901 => 2.6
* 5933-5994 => 0.5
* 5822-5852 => 0.3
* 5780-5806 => 2.4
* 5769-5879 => 0.4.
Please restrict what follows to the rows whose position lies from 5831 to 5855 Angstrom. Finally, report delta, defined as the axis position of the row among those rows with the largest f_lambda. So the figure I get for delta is 5842.63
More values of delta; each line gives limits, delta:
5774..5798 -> 5797.07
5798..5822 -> 5818.47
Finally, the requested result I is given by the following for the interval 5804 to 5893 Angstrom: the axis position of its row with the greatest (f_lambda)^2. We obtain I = 5842.63 Angstrom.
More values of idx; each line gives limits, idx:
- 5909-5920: 0.20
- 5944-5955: 0.19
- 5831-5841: 0.17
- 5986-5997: 0.18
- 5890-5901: 0.95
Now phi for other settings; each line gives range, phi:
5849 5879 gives 5850.71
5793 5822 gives 5797.07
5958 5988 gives 5970.47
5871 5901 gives 5875.01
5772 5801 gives 5797.07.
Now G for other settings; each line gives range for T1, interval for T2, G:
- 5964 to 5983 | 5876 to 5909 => 1.08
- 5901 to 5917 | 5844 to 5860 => 0.95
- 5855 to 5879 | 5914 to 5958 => 1.01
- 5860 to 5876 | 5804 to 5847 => 0.94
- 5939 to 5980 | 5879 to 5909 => 1.08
